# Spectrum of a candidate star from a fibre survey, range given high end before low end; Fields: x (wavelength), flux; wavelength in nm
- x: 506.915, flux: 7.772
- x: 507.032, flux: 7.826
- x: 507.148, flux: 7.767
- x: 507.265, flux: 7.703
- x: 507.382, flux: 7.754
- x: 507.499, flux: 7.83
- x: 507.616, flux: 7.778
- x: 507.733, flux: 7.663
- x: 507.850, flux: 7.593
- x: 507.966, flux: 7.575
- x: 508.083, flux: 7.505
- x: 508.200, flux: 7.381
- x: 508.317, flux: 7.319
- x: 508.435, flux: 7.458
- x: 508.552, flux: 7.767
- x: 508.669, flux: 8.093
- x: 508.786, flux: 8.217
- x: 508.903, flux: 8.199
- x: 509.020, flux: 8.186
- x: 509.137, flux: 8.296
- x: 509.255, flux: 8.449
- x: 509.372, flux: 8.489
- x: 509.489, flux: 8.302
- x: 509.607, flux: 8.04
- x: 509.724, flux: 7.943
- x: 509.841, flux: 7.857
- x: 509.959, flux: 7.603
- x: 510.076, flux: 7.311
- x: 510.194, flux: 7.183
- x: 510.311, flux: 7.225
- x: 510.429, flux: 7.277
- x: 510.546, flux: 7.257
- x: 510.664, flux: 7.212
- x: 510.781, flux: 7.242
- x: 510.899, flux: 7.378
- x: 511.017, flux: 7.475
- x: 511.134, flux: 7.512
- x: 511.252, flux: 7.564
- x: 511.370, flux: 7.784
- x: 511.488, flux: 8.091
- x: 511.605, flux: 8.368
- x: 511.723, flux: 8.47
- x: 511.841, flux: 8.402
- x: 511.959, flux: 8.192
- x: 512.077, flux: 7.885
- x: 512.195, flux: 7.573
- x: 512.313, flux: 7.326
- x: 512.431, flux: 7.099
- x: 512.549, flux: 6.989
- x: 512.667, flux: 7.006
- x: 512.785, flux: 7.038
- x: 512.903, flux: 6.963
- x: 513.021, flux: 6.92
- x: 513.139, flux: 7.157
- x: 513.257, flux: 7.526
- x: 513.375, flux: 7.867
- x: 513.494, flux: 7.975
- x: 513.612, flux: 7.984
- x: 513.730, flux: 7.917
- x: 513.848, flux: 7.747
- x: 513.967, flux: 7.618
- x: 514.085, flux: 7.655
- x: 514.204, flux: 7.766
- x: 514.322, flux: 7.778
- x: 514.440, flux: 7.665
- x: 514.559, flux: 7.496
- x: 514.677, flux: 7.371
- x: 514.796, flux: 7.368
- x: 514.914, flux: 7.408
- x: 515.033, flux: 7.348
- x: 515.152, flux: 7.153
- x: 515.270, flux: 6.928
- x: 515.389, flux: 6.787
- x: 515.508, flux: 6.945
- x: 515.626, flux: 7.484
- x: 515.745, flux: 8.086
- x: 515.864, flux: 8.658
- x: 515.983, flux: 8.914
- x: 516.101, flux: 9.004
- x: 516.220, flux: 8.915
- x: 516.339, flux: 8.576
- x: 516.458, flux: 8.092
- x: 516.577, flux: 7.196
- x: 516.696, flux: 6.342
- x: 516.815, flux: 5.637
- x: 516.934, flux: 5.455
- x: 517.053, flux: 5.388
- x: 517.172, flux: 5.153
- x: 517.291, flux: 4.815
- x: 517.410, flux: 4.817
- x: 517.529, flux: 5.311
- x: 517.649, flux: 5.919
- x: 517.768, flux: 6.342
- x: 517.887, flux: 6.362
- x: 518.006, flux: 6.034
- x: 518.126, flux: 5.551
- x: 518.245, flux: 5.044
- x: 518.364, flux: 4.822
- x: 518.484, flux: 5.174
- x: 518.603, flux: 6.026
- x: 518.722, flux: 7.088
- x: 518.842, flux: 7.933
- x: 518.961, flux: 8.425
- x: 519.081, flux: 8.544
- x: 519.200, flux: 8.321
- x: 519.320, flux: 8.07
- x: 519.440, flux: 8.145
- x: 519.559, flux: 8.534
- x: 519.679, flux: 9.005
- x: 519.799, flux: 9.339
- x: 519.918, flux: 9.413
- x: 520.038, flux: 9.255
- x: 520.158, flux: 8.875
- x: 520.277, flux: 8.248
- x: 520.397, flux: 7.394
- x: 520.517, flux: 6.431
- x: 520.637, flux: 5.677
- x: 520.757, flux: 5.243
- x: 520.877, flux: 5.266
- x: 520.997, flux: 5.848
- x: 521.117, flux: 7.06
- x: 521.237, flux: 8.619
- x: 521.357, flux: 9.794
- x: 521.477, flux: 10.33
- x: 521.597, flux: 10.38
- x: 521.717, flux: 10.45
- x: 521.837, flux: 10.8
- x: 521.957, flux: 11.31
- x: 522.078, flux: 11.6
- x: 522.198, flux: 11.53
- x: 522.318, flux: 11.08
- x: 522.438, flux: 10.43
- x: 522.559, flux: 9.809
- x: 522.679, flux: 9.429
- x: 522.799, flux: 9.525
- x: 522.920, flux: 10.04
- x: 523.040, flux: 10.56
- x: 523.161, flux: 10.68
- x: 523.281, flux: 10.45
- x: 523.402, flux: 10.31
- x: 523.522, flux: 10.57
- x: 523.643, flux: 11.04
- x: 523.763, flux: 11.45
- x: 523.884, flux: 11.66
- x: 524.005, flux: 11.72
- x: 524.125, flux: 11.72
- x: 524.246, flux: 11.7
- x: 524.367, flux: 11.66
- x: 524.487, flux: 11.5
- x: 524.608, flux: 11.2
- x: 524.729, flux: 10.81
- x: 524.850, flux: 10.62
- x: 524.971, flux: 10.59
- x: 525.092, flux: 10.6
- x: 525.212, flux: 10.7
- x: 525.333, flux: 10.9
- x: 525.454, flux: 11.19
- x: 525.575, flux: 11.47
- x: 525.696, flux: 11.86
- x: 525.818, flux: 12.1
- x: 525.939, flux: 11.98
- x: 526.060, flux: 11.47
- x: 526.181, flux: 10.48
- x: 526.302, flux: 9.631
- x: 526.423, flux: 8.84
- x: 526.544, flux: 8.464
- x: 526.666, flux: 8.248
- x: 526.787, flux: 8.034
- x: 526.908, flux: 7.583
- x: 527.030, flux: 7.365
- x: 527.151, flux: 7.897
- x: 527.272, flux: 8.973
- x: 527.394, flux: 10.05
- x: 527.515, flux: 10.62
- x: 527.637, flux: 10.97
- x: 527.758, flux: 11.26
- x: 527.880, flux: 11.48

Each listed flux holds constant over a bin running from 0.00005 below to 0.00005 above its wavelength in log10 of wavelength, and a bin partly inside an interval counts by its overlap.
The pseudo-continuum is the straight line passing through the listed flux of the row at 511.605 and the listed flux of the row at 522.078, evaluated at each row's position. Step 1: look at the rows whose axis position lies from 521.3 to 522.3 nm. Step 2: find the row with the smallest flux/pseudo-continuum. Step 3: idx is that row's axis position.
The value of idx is 521.357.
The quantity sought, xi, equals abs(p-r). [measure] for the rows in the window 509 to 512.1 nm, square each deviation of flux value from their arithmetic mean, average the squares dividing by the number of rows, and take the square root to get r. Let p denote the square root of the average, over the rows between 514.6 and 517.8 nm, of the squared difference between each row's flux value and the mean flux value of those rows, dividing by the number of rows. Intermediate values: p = 1.3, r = 0.46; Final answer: 0.8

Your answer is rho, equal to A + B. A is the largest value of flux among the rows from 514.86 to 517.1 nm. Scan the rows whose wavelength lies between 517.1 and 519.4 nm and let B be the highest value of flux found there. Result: 17.5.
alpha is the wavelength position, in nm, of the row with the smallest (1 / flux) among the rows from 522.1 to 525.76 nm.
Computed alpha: 525.696 nm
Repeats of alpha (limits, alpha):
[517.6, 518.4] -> 517.887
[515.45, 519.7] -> 519.679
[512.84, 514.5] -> 513.612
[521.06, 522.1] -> 522.078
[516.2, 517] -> 516.220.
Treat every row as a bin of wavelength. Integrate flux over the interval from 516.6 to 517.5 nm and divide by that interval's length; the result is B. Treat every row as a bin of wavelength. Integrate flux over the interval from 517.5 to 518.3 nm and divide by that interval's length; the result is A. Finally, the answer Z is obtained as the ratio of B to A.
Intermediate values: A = 6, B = 5.4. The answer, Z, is 0.94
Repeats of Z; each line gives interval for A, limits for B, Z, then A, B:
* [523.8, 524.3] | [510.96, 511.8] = 0.68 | 12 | 7.9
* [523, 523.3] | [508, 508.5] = 0.70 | 11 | 7.4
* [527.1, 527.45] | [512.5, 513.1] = 0.78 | 9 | 7.0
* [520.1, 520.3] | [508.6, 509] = 0.94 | 9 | 8.2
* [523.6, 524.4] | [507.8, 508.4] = 0.65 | 12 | 7.5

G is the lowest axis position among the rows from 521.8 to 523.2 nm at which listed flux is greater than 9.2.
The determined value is 521.837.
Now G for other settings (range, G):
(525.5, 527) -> 525.575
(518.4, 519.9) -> 519.799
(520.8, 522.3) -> 521.357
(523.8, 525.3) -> 523.884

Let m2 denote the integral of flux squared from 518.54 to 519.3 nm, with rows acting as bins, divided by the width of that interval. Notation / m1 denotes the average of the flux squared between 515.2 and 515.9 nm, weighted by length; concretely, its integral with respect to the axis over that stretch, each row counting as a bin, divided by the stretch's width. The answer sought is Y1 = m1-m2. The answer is -5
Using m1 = 55.8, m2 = 61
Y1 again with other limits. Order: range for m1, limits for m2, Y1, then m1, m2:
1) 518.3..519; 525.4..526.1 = -92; 44.2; 137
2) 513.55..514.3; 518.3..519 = 16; 60.6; 44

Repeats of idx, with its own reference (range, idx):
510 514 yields 513.021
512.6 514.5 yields 513.021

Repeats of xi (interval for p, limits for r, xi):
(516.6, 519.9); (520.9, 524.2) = 0.1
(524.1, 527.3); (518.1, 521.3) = 0.0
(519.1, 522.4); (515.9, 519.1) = 0.4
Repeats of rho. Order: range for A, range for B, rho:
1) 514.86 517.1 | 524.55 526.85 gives 21.1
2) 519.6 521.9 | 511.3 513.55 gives 19.3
